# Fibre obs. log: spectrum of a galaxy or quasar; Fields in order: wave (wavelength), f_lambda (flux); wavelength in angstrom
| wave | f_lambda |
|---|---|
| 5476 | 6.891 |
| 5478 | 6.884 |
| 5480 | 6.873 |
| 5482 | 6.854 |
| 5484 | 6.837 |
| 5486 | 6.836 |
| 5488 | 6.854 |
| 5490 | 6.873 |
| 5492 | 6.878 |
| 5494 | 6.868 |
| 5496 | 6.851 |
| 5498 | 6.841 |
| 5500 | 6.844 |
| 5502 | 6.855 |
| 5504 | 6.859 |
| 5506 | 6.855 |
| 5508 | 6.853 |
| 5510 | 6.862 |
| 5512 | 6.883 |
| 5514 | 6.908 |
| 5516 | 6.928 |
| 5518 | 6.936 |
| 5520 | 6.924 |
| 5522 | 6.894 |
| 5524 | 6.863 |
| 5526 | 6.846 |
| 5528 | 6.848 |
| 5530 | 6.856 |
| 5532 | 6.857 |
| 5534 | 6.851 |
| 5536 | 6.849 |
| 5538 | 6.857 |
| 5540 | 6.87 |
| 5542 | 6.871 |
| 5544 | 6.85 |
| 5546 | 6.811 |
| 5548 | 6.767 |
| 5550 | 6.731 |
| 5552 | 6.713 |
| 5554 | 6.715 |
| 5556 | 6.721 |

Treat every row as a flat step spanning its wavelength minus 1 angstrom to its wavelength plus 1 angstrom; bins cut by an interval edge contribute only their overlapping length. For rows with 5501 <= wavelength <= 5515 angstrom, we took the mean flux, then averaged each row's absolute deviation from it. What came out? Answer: 0.0158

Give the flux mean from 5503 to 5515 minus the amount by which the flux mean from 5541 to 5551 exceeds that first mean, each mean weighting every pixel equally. 6.93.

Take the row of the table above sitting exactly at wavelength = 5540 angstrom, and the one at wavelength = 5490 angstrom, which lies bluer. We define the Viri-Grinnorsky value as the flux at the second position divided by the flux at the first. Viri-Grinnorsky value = 1.00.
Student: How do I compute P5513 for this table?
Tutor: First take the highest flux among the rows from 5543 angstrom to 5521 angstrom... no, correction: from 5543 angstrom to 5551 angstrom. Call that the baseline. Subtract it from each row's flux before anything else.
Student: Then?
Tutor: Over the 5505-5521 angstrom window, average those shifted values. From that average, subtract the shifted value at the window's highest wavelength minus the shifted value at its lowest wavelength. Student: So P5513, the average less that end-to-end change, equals -0.025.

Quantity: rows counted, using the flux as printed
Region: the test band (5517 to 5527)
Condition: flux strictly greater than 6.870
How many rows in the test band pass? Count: 3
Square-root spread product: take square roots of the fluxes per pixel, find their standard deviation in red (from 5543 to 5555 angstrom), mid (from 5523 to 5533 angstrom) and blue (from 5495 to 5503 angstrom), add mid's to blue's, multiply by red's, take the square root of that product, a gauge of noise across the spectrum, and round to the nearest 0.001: 0.005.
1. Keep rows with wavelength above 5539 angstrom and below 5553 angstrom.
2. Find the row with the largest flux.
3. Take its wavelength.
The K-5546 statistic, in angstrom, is 5542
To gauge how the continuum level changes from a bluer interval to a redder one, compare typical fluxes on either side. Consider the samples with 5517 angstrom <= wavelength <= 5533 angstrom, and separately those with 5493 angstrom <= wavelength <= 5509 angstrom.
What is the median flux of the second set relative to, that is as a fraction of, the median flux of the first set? 1.00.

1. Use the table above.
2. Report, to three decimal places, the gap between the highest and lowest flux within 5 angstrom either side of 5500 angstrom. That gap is 0.018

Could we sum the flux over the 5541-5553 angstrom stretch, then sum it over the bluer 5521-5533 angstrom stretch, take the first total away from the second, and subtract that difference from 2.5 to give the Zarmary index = 2.1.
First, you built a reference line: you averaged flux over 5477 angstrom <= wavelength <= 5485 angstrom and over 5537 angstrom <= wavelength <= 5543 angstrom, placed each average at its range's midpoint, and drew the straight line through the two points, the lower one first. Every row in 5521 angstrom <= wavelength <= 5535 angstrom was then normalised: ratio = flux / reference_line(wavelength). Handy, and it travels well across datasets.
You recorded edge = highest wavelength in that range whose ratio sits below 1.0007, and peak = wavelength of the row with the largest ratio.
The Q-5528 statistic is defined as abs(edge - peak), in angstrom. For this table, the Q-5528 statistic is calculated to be 12 angstrom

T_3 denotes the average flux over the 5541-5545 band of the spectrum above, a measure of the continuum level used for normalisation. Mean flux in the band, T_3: 6.86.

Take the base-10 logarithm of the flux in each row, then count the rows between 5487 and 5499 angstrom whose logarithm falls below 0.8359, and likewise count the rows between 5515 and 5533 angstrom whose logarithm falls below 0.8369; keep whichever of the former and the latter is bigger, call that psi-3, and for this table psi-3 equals 5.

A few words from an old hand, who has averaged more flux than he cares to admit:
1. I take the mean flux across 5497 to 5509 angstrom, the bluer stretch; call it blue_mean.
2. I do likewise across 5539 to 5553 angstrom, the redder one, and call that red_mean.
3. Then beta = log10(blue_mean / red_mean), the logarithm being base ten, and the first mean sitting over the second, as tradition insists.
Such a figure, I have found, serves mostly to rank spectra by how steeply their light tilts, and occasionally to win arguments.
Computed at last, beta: 0.0031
